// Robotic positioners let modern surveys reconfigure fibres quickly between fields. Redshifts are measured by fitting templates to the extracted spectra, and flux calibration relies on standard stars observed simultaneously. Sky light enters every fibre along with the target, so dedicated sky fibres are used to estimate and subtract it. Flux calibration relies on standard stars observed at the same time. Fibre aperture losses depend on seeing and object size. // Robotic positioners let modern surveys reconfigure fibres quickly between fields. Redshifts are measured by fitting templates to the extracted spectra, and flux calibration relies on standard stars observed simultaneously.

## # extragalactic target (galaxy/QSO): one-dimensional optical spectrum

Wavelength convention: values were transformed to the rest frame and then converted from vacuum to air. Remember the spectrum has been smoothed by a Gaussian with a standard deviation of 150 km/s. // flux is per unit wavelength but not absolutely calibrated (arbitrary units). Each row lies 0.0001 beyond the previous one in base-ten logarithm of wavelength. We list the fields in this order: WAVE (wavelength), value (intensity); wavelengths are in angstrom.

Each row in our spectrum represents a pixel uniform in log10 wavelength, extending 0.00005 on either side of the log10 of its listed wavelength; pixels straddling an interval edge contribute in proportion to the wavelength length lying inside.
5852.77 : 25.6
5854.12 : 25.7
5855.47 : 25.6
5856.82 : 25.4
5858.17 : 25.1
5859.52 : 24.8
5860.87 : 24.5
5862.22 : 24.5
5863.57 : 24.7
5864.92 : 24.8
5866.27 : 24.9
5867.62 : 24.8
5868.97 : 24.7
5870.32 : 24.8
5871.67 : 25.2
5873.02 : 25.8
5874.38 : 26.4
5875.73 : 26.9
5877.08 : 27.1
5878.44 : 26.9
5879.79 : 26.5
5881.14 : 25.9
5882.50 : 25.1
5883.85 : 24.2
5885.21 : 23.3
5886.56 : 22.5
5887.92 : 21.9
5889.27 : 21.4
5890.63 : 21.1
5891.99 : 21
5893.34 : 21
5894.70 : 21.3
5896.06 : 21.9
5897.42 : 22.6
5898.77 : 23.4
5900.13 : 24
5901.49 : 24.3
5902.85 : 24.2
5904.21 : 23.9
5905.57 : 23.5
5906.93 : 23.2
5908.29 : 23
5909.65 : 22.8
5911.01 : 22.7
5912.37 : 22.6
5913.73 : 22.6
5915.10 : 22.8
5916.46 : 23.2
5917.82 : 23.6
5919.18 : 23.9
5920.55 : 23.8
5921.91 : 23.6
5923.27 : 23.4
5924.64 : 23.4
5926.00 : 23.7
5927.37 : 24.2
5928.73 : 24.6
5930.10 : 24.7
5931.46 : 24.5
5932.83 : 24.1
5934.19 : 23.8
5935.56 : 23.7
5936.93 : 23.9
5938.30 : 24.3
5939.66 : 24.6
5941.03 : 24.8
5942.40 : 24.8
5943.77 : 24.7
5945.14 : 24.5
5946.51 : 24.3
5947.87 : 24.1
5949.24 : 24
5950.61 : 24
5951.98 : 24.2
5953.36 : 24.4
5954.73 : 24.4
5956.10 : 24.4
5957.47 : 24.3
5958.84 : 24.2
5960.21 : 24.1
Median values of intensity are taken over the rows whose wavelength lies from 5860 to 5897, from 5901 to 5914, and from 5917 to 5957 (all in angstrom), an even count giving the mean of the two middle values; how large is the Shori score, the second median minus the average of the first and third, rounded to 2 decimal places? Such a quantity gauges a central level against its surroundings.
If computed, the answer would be -1.35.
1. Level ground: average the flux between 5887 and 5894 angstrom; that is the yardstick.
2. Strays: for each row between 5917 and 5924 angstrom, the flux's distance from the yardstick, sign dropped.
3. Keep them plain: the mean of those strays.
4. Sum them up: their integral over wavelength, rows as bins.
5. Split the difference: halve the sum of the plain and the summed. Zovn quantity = 9.3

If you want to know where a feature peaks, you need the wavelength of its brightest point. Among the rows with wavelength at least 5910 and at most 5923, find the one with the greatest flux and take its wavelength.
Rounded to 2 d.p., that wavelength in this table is 5919.18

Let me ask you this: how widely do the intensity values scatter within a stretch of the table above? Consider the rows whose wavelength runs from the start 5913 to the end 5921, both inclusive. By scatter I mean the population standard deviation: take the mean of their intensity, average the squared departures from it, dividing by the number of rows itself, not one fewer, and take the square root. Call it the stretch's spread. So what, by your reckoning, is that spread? 0.5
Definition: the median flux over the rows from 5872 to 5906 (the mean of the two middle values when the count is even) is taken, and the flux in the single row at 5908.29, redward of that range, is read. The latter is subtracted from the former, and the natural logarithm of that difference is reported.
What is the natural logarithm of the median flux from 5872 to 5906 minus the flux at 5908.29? -0.1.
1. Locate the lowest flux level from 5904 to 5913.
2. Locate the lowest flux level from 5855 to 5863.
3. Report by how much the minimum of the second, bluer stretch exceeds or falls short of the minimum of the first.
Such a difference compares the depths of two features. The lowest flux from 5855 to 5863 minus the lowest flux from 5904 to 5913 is 1.9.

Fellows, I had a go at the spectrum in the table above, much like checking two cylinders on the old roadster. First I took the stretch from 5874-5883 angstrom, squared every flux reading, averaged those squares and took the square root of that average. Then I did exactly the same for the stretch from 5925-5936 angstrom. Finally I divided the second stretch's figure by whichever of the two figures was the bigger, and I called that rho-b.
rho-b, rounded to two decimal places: 0.92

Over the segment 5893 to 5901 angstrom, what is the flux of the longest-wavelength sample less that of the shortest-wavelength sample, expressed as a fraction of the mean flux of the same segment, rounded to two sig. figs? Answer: 0.13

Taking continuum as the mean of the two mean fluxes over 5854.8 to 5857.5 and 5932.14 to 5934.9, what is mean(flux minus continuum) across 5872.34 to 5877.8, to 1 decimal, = 1.8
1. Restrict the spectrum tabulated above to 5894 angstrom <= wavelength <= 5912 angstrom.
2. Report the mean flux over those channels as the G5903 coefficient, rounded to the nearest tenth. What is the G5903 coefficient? 23.1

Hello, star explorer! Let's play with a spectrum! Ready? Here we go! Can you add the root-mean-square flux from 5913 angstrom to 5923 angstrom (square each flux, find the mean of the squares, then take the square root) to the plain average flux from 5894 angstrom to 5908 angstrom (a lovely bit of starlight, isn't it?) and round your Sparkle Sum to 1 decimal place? 46.6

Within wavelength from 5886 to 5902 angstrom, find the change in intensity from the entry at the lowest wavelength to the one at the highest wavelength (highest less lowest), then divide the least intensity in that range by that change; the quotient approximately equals 12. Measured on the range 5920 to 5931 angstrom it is 26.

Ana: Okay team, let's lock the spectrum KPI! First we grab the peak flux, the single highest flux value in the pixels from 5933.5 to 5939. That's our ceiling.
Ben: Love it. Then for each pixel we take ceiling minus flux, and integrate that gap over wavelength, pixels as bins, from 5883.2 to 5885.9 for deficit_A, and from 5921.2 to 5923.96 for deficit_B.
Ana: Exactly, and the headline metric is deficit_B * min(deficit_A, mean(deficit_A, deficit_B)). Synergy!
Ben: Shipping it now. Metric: 3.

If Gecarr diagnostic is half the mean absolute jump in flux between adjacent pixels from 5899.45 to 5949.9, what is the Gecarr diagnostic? 0.11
